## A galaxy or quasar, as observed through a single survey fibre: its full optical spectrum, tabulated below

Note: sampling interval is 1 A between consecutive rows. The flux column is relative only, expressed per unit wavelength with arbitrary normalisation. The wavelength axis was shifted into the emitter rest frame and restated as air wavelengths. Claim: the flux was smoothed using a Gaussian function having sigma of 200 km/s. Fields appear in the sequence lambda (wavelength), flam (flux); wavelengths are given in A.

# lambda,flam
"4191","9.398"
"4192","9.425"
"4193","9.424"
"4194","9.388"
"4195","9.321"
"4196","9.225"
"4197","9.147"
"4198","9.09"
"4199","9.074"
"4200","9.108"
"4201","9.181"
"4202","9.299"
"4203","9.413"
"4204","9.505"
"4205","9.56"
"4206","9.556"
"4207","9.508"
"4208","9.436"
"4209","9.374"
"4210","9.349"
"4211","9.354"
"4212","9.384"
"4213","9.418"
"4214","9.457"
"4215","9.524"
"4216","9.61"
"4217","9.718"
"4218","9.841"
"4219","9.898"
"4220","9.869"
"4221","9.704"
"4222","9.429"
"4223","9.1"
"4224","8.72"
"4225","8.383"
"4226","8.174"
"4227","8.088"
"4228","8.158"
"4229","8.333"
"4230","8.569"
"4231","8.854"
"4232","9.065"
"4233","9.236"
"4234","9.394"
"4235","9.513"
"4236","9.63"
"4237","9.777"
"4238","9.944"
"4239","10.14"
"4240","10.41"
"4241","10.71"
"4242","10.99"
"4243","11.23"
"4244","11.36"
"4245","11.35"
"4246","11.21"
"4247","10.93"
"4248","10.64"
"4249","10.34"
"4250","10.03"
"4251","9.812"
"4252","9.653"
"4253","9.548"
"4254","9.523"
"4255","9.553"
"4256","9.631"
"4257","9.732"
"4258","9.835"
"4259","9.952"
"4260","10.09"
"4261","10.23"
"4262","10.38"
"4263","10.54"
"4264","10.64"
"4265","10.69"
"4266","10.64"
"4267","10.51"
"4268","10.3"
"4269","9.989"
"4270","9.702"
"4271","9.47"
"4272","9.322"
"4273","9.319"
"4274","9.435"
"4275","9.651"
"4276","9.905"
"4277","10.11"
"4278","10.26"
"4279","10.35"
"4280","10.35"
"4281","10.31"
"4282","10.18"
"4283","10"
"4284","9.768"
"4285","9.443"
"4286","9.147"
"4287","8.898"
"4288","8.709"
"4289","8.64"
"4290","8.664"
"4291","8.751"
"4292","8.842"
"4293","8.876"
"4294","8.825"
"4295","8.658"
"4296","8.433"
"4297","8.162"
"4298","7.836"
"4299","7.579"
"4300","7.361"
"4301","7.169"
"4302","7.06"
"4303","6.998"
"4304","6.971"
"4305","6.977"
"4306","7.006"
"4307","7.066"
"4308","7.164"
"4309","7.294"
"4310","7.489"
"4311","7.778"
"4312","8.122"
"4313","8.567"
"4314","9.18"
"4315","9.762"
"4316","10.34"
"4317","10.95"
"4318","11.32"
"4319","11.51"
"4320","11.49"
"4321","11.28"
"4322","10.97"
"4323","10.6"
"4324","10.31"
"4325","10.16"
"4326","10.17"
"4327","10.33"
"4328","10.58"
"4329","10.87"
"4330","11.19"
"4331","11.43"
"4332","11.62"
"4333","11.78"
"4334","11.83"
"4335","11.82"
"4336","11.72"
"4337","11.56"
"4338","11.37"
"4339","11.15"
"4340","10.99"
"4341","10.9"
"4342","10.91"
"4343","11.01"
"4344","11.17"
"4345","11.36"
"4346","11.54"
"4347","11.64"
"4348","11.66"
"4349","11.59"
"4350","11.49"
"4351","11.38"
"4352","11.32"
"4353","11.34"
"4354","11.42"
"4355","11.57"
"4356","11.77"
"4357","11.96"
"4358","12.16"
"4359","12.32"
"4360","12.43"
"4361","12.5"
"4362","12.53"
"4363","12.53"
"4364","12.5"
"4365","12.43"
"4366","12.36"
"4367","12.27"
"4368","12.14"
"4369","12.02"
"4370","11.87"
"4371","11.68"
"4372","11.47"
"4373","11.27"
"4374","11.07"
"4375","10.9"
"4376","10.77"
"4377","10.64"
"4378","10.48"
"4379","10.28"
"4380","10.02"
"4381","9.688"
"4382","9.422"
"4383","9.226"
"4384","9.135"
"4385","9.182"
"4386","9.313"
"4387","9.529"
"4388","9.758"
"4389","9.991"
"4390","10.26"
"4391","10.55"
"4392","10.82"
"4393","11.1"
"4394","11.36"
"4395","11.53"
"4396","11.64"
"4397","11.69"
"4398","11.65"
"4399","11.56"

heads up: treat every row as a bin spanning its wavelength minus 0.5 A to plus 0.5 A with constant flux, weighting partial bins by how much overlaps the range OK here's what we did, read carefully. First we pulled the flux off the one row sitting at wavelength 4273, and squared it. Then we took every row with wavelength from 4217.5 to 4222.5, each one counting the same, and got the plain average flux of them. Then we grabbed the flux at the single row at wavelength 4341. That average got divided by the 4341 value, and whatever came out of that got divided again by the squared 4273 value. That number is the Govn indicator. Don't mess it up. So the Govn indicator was 0.010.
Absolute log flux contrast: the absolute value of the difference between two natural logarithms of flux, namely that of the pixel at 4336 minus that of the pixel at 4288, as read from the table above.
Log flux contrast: 0.30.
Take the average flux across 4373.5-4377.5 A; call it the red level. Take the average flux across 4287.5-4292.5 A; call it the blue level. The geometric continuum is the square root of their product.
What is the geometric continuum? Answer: 9.7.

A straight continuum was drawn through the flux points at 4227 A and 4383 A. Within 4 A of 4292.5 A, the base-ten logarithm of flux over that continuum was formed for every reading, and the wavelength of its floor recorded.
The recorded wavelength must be 4296 A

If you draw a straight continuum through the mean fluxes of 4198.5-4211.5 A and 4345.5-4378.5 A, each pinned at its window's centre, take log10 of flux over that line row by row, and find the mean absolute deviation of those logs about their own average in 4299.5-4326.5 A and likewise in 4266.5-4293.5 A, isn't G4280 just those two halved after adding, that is 0.051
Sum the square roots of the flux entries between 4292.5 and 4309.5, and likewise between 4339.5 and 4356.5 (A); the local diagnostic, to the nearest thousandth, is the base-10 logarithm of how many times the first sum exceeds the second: -0.087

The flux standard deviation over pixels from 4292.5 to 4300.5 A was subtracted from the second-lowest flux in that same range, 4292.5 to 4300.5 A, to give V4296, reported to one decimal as 7.0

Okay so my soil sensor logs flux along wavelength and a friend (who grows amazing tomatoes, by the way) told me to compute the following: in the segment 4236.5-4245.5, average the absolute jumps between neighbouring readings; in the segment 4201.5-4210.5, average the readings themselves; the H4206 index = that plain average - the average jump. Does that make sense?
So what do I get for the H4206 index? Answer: 9.2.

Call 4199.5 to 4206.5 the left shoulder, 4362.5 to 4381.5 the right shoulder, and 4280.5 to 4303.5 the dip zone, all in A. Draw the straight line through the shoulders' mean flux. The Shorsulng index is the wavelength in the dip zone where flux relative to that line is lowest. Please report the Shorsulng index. 4303 A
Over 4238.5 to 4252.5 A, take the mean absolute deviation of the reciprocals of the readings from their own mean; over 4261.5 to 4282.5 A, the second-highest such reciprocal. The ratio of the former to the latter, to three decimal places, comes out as 0.041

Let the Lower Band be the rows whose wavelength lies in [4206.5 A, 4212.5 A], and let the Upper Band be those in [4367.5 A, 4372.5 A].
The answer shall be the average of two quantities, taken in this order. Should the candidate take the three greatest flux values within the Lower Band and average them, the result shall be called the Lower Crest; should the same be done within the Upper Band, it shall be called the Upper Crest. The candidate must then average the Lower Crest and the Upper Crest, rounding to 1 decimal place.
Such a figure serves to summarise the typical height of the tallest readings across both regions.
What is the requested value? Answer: 10.7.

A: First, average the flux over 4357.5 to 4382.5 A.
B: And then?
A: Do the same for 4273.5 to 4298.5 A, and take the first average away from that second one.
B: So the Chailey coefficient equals -2.2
